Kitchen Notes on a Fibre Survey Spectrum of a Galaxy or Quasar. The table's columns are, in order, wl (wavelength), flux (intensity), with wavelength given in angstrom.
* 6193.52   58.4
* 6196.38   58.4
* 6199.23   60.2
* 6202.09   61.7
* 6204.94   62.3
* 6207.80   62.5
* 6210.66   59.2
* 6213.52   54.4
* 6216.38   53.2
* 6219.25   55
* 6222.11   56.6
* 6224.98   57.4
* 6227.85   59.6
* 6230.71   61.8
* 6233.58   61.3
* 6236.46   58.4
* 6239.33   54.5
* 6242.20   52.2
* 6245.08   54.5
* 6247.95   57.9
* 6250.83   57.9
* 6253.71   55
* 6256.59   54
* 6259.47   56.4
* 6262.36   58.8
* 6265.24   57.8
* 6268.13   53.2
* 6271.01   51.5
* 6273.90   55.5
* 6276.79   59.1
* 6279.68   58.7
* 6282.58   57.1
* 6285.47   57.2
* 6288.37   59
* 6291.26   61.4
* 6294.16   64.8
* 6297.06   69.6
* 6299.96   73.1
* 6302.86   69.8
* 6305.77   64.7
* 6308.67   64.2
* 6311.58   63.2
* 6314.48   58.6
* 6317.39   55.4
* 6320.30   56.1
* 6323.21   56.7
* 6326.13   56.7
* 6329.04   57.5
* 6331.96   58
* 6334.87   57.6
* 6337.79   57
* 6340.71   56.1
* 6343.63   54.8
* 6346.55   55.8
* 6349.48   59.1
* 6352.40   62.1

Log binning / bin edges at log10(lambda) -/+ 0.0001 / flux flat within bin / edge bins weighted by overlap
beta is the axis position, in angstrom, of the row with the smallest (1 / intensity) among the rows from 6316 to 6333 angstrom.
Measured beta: 6331.96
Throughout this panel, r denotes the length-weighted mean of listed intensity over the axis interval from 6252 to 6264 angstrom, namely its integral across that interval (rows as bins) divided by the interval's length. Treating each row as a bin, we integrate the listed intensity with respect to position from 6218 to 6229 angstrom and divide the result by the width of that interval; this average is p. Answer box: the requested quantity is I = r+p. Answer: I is 113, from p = 57.1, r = 56.1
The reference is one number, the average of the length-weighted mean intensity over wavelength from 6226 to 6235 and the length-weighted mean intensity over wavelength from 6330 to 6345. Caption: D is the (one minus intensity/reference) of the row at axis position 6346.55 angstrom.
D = 0.050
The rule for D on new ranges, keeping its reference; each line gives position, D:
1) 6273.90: 0.055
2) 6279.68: 0.001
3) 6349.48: -0.006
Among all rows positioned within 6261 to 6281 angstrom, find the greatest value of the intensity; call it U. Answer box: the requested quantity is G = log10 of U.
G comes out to 1.77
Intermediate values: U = 59.1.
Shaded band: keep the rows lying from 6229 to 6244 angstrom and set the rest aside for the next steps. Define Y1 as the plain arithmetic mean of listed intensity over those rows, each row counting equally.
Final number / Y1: 57.6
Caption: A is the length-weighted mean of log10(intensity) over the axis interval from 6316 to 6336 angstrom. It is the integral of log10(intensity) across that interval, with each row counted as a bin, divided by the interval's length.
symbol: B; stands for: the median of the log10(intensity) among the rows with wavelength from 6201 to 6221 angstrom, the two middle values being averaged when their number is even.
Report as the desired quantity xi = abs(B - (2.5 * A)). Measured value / 2.61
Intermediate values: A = 1.75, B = 1.772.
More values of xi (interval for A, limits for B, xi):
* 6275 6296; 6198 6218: 2.66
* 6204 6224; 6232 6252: 2.63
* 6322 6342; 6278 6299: 2.62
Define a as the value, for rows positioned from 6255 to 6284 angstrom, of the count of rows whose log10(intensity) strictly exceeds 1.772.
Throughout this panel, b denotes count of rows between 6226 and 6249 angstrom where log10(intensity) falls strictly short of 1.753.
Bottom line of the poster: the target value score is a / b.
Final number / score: 0.0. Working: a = 0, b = 3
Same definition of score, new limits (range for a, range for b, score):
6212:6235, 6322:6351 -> 1.0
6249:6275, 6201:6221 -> 0.0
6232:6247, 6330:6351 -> 0.3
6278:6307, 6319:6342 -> 3.0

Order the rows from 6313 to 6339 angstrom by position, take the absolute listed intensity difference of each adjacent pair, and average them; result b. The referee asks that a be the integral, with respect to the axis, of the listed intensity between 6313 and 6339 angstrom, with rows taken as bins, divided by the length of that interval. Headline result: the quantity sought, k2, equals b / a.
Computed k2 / 0.015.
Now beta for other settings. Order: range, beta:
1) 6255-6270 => 6262.36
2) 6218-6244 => 6230.71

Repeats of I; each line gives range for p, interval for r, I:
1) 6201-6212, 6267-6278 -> 116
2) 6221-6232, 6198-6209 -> 121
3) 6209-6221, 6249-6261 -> 111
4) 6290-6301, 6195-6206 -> 128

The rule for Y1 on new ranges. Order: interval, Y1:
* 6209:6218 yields 55.6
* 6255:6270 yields 56.0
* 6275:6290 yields 58.2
